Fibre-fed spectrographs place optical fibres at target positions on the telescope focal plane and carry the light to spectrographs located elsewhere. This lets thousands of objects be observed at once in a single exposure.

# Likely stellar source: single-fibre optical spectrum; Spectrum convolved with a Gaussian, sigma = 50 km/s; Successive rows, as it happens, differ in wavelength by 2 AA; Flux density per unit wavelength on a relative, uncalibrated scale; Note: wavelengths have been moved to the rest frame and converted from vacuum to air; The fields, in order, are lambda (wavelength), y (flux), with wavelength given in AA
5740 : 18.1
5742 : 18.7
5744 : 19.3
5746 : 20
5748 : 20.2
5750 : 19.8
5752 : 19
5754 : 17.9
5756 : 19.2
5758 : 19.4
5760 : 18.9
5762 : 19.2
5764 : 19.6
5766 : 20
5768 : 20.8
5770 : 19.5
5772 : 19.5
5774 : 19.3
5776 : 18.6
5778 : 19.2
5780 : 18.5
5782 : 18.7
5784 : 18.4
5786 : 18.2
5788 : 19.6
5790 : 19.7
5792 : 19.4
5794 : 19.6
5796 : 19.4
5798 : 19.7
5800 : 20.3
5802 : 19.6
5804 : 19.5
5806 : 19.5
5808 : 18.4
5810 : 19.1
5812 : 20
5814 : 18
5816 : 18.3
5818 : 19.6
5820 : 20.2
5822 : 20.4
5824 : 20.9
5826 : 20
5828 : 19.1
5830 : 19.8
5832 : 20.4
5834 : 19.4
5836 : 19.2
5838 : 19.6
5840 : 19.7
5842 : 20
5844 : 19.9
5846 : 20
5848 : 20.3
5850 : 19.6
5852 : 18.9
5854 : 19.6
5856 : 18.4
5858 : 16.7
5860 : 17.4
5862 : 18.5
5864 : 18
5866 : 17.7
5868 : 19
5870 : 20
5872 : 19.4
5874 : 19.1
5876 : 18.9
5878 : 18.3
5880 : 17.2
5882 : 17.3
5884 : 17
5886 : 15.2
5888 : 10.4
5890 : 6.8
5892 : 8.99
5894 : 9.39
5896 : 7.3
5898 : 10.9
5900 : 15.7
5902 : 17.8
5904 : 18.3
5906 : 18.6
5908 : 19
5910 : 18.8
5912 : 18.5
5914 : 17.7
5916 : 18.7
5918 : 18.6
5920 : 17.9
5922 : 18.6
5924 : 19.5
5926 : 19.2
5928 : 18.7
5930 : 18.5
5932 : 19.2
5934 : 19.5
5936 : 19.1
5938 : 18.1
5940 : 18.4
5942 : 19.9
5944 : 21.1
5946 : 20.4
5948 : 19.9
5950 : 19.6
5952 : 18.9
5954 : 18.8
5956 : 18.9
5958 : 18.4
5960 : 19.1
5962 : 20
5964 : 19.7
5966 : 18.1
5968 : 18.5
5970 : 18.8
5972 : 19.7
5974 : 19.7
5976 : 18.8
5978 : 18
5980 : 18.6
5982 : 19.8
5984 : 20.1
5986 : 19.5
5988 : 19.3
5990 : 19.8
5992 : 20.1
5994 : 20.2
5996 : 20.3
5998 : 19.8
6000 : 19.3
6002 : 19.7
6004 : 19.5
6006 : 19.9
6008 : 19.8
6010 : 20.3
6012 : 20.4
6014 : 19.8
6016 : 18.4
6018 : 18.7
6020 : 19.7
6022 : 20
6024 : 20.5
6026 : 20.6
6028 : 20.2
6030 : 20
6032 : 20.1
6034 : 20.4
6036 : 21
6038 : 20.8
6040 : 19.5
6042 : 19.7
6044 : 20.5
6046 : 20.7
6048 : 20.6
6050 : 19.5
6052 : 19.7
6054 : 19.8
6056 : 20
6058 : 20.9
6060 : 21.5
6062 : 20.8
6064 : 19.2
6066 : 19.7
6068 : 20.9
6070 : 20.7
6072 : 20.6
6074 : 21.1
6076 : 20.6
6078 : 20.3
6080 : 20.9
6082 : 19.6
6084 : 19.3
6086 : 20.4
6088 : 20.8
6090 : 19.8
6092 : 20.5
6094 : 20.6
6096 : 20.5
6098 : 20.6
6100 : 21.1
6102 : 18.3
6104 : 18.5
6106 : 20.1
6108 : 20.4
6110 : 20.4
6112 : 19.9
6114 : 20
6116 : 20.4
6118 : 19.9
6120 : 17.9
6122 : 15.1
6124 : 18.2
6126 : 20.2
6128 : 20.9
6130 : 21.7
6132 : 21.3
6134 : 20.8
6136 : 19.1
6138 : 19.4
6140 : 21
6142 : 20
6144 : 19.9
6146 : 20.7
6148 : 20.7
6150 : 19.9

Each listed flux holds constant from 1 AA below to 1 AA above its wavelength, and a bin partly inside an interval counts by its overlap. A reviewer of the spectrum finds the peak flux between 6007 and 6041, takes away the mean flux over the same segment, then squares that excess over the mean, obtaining 1.0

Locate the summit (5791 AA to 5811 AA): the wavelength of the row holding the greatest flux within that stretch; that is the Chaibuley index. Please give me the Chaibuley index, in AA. 5800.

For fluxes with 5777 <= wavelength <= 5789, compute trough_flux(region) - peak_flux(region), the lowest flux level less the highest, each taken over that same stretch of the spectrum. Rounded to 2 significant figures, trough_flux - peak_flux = -1.4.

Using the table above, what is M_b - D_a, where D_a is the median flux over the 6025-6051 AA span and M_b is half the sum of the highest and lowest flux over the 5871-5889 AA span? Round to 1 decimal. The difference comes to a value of -5.5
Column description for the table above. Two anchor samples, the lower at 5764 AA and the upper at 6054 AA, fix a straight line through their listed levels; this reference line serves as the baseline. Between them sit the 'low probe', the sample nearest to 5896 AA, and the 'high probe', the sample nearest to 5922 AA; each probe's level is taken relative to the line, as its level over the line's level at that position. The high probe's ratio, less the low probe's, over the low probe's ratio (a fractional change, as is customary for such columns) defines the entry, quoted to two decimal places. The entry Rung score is 1.55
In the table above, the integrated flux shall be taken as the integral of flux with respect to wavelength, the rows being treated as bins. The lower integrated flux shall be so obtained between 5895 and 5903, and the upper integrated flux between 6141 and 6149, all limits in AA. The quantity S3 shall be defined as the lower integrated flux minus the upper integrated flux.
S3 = -59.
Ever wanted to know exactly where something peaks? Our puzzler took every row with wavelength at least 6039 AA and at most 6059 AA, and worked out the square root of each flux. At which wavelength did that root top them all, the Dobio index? 6058 AA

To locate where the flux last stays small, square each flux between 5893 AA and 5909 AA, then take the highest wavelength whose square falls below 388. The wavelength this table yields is 5908 AA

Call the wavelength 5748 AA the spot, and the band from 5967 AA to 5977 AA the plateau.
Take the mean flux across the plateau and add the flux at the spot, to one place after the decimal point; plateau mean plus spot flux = 39.3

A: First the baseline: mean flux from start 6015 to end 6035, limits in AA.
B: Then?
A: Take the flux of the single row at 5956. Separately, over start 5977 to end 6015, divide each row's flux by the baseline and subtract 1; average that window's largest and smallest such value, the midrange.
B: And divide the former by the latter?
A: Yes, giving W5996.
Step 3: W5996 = -569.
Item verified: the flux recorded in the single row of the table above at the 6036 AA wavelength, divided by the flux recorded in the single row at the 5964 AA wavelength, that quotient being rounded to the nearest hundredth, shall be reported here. 1.07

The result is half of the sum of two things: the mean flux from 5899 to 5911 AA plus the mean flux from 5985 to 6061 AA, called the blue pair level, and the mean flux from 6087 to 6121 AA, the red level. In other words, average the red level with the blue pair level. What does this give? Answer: 29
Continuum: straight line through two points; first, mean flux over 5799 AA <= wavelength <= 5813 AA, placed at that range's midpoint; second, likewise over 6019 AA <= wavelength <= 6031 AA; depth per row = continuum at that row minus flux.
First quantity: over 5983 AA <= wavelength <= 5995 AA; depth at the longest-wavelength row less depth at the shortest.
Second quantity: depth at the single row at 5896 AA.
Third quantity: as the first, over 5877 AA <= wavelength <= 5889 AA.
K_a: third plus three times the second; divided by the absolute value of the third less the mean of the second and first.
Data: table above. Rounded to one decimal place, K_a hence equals 26.2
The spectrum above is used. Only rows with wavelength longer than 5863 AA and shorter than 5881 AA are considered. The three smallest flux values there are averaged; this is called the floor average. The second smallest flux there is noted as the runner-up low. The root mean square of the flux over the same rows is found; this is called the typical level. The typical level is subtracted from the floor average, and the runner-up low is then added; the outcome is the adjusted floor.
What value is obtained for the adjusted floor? 16.7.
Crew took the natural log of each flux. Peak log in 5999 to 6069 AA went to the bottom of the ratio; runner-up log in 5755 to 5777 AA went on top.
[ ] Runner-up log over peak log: 0.976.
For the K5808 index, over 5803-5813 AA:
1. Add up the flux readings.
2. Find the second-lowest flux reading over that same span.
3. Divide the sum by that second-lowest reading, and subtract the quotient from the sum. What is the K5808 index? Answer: 91.4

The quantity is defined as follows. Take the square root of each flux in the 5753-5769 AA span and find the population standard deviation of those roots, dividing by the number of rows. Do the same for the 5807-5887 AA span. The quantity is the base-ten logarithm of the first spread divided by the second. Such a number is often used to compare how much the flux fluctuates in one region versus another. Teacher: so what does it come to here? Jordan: -0.20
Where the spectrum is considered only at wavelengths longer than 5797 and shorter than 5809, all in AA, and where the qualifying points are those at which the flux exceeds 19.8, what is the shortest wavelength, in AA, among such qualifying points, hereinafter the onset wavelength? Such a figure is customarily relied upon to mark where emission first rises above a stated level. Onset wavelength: 5800 AA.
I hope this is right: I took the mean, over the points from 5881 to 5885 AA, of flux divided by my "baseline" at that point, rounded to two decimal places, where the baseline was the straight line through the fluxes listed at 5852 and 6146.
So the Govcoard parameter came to 0.90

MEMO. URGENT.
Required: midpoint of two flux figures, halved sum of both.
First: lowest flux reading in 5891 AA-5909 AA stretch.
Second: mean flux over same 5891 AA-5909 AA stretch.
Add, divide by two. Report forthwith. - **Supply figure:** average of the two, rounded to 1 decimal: 10.6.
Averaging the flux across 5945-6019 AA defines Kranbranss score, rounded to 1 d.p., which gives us 19.4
